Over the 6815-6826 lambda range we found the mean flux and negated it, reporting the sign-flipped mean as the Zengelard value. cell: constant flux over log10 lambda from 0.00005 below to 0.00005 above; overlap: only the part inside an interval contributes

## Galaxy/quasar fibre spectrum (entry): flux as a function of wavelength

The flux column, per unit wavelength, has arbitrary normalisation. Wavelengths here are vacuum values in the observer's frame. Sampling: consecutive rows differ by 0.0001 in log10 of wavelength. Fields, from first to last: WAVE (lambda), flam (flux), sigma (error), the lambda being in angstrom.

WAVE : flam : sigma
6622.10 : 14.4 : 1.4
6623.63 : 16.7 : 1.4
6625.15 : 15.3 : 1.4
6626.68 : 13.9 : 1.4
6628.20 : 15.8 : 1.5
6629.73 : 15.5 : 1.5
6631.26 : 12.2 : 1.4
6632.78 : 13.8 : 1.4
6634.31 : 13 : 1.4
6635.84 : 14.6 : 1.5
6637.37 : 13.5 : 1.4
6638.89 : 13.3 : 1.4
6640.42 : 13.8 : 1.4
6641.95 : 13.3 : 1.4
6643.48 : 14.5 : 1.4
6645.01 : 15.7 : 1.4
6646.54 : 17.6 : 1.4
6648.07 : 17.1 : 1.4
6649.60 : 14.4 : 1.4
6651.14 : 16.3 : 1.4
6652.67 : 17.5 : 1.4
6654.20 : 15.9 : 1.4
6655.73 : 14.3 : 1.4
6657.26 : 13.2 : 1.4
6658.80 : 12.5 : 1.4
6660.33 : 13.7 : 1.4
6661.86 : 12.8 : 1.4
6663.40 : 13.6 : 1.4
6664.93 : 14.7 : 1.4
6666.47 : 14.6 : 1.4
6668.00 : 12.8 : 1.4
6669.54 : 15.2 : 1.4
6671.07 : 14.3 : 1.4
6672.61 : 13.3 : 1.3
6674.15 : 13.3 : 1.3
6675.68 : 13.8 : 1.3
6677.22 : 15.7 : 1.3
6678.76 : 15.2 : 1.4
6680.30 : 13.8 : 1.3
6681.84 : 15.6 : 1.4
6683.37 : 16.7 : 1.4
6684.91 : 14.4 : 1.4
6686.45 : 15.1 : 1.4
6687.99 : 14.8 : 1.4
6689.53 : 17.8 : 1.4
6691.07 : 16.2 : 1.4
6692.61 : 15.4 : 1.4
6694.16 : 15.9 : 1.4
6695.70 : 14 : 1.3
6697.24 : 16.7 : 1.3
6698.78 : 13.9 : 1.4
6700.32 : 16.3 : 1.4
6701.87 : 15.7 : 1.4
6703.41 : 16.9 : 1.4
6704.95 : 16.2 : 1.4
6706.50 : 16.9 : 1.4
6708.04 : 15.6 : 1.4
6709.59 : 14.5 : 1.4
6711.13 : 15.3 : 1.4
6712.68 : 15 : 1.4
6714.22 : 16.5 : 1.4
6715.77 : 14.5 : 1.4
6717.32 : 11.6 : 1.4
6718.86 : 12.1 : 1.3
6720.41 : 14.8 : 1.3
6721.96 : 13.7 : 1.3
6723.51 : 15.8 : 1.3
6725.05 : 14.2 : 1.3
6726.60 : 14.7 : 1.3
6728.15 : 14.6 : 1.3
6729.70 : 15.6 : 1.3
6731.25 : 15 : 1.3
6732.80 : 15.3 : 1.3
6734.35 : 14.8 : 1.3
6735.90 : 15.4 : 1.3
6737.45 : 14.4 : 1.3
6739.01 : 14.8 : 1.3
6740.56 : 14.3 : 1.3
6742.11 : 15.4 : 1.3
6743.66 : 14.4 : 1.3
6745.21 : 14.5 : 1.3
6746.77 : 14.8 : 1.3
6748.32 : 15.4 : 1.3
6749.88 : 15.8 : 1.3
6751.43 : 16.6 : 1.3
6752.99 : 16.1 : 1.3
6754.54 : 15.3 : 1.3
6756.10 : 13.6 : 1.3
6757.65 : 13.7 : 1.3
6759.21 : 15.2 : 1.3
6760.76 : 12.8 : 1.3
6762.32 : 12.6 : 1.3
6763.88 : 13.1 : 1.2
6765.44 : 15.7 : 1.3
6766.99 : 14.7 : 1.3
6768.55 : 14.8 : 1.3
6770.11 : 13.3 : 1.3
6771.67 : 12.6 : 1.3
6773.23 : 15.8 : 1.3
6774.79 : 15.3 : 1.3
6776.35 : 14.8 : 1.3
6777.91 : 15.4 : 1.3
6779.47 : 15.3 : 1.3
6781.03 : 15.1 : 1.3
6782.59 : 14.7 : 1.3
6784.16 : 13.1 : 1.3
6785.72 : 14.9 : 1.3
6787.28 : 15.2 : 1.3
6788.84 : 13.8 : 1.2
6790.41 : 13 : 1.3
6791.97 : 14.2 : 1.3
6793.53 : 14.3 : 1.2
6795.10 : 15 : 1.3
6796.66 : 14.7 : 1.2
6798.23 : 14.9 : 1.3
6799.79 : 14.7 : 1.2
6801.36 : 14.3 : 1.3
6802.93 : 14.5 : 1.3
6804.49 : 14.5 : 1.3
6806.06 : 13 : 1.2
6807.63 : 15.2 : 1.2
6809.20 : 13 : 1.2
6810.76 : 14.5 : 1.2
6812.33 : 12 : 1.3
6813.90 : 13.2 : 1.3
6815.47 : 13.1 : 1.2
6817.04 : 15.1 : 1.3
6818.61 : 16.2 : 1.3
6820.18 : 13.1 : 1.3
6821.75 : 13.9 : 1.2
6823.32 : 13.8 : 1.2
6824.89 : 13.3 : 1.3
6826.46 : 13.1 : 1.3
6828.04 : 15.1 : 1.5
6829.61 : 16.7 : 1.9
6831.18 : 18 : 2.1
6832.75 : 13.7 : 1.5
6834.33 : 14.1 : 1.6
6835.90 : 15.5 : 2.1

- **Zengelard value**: -14.1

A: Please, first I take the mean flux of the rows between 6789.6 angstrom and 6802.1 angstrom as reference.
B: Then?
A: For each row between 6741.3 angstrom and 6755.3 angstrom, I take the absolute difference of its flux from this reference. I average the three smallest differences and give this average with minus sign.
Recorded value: -0.18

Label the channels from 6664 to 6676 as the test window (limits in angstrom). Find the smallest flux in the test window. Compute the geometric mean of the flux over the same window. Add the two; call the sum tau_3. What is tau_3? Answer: 26.8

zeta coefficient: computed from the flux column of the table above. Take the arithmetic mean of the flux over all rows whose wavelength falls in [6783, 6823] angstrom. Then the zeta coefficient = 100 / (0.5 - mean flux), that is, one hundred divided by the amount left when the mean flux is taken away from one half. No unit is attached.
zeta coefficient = -7.33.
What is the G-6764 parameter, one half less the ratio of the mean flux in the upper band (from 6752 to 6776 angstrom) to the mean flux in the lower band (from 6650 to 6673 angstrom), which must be -0.500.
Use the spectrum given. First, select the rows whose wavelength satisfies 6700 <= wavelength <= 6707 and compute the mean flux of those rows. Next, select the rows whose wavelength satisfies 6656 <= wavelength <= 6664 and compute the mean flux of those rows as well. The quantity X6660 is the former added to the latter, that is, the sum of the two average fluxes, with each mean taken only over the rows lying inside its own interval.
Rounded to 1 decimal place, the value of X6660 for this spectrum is 29.6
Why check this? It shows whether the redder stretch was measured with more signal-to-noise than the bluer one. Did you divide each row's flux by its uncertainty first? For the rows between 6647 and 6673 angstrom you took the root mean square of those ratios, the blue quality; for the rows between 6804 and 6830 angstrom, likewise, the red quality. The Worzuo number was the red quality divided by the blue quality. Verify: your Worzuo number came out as 1.04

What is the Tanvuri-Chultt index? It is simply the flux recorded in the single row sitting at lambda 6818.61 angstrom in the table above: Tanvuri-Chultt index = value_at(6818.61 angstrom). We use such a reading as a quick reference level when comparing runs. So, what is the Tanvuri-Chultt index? 16.2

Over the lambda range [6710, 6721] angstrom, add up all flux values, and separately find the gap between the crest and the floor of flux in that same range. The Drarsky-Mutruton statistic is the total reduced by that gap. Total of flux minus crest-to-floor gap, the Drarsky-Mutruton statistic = 95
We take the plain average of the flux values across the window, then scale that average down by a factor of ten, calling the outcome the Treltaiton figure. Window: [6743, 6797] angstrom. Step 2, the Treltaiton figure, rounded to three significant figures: 1.46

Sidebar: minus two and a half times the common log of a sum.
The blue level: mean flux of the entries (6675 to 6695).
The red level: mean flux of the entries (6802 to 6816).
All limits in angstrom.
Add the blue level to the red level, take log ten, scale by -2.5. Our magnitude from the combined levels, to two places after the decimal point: -3.66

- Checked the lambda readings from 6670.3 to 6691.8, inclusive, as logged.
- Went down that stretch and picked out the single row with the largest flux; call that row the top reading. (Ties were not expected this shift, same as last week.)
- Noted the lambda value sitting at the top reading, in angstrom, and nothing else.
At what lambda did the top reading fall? 6689.53 angstrom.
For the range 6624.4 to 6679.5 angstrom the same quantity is 6646.54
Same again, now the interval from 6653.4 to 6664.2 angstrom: 6654.20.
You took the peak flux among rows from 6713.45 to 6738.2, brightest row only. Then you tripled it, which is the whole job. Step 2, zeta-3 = 49.5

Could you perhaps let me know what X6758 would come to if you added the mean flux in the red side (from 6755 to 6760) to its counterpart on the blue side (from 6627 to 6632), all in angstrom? 28.7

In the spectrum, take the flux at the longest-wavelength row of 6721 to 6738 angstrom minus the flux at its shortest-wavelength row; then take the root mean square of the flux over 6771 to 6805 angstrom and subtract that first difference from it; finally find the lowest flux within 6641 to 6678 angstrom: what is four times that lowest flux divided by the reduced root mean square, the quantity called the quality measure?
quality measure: 3.60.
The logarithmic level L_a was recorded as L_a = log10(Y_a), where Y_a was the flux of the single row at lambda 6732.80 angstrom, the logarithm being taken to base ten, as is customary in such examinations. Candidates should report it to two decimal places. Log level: 1.18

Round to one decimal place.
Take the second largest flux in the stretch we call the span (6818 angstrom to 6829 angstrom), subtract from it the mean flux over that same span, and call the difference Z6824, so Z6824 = 1.0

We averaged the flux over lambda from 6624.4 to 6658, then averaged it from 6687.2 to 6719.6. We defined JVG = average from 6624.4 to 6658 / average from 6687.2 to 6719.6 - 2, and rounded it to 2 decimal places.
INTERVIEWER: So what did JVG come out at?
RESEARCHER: -1.04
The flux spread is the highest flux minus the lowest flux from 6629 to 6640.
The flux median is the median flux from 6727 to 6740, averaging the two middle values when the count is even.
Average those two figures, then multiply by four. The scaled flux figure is 36.4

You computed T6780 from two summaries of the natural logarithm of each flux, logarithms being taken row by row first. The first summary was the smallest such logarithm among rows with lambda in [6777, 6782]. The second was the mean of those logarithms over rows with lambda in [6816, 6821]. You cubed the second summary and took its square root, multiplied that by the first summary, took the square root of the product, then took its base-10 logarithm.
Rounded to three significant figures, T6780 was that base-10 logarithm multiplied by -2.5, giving -1.35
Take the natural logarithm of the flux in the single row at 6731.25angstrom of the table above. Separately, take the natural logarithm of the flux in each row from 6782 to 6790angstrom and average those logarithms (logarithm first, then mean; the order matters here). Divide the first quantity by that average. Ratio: 1.02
